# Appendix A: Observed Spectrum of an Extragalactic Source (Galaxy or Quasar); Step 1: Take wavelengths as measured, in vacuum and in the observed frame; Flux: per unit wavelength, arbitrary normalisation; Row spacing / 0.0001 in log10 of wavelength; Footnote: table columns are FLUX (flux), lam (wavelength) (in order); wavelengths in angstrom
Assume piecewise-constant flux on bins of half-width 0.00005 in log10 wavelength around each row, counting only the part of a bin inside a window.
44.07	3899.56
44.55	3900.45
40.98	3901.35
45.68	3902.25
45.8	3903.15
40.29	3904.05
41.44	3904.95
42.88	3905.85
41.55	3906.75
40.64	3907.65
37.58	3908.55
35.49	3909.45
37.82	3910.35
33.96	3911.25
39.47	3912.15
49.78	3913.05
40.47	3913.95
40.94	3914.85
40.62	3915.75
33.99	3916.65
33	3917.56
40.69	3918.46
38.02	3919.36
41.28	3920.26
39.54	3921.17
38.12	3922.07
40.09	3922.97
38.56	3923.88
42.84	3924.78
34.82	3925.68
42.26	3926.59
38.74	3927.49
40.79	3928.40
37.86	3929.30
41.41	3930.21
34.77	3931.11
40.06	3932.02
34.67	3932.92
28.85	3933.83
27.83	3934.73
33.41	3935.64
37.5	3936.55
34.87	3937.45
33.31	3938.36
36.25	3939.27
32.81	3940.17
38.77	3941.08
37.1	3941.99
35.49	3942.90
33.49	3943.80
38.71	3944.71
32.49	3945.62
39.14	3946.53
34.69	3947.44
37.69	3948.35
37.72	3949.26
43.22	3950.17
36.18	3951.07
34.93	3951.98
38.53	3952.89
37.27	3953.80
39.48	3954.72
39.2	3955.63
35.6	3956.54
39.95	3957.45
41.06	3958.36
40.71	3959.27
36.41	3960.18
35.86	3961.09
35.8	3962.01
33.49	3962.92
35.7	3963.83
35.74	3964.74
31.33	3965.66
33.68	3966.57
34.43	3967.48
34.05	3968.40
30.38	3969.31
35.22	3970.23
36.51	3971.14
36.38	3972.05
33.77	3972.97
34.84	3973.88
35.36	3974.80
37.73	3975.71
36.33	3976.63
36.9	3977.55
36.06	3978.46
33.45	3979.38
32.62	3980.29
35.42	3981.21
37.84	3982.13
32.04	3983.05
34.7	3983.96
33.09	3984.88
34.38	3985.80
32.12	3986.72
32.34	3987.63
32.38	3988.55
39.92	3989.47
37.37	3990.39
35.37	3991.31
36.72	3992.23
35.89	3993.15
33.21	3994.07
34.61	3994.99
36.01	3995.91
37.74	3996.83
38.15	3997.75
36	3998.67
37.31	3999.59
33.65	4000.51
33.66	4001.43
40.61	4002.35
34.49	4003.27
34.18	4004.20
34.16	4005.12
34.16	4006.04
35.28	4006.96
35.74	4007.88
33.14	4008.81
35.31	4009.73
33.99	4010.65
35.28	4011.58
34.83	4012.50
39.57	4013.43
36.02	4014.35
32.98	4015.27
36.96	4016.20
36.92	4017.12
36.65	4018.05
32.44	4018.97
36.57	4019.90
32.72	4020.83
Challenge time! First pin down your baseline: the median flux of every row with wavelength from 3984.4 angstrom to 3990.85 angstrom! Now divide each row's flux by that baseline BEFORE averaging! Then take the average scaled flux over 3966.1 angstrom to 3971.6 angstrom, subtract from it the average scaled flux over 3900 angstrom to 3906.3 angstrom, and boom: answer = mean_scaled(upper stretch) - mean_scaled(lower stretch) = -0.27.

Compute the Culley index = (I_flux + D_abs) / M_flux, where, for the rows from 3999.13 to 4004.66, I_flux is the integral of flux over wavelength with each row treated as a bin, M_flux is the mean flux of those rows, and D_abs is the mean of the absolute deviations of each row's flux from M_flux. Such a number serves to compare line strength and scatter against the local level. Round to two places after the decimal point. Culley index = 5.59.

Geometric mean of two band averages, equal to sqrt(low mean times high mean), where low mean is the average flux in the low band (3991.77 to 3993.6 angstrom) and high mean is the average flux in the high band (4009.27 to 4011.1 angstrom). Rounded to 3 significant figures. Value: 35.5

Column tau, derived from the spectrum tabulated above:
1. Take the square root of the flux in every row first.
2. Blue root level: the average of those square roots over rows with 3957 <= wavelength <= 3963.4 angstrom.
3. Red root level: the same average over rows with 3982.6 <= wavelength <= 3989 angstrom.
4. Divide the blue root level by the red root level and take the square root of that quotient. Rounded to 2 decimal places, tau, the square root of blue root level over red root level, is 1.03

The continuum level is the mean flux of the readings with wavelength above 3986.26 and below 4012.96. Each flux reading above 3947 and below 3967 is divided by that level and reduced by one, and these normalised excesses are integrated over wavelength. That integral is 1.0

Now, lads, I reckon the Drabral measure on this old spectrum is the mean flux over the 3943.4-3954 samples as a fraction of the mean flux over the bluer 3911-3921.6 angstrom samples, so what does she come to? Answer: 0.94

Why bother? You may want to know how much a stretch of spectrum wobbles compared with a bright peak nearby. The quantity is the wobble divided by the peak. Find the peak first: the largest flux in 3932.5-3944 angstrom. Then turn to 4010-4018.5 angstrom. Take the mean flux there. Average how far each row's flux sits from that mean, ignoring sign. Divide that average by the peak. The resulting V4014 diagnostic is 0.038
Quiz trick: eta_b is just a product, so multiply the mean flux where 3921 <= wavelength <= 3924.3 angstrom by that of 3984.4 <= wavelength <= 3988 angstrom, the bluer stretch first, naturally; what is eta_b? 1289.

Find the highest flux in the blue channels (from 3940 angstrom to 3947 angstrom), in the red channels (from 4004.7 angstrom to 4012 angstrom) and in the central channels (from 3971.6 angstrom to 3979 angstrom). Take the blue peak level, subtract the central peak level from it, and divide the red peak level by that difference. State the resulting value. 25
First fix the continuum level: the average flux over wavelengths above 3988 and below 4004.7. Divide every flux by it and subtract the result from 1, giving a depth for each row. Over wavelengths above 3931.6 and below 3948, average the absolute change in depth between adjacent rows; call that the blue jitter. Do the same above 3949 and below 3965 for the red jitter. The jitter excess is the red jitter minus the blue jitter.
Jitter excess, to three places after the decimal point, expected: -0.043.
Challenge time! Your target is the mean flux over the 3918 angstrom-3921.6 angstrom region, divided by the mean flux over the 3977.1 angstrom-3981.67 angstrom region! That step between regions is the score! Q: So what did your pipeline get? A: 1.14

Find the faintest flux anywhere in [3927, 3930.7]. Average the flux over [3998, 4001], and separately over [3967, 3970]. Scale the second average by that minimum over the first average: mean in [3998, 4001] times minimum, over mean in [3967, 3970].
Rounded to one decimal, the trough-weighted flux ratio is 41.0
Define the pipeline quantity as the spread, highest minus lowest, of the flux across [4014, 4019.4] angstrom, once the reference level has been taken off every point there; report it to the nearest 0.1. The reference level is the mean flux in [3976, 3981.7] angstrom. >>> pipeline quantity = 4.5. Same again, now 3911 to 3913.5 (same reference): 15.8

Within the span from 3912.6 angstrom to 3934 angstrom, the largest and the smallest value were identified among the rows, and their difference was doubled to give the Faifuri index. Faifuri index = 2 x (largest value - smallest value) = 42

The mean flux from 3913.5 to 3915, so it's 40.7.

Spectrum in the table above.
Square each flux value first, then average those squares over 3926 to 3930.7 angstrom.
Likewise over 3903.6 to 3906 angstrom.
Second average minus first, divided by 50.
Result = 2.1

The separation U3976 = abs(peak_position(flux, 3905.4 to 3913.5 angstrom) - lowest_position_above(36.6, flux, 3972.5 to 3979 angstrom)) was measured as 62.7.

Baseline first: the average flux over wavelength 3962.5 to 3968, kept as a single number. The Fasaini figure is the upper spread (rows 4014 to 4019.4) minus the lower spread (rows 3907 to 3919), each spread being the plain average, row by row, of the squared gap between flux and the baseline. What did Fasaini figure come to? -35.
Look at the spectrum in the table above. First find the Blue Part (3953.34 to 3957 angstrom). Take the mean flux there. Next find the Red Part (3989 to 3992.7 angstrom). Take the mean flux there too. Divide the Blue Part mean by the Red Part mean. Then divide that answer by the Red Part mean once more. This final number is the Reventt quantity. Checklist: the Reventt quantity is 0.0272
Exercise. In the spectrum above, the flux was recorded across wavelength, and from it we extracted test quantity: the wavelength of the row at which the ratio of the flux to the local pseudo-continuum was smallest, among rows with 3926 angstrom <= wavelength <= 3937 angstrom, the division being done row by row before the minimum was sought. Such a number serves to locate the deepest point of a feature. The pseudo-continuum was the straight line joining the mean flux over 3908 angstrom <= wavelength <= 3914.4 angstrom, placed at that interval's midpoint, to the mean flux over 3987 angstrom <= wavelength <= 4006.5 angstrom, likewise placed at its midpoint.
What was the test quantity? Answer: 3934.73 angstrom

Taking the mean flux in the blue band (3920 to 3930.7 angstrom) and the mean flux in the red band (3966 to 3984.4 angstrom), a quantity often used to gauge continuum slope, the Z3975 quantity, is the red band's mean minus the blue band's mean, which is -4.8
